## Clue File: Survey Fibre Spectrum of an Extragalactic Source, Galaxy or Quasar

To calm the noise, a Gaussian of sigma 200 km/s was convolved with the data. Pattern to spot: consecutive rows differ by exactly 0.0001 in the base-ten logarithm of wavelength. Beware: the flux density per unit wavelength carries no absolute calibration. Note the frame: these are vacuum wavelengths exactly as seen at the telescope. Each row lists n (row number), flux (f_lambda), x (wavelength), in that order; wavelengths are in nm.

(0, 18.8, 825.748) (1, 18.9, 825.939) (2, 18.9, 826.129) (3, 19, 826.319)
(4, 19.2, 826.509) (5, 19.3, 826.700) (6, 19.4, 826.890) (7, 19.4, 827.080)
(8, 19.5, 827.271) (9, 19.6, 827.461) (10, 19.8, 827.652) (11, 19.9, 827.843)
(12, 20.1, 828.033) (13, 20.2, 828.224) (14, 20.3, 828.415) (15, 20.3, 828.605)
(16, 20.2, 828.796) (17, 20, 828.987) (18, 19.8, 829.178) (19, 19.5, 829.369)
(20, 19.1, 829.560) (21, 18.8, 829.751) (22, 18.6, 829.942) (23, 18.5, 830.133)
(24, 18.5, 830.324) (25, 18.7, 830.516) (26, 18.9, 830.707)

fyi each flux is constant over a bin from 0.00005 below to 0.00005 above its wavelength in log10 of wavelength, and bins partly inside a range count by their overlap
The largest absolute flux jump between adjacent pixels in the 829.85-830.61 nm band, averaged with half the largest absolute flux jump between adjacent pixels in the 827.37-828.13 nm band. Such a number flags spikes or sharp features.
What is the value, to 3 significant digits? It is 0.150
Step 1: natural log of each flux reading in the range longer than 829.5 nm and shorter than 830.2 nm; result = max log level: 2.95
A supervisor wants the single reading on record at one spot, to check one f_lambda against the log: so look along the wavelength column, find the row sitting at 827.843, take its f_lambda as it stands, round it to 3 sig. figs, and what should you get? 19.9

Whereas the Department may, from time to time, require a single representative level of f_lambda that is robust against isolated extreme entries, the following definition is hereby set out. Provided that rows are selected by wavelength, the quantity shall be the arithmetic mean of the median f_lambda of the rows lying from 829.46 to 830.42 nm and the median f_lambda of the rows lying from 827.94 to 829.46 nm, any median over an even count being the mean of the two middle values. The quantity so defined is 19.4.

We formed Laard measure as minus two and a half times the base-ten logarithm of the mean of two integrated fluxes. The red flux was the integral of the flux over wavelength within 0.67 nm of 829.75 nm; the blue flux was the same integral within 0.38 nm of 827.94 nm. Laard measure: -3.27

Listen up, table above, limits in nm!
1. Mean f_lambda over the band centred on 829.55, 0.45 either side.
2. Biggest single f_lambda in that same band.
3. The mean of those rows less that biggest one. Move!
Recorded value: -0.6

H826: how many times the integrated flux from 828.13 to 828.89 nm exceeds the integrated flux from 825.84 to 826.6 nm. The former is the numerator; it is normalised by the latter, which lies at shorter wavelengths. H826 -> 1.07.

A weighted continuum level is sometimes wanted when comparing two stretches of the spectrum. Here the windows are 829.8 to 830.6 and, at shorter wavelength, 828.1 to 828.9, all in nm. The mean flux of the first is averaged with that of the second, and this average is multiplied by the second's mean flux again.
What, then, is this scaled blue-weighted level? 393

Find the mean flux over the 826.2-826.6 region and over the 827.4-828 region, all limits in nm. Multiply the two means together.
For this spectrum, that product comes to 378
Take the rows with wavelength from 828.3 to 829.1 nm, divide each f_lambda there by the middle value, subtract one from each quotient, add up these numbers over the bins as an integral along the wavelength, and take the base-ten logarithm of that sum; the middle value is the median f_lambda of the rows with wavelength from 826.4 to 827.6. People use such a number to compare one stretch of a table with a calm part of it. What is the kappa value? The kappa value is -1.5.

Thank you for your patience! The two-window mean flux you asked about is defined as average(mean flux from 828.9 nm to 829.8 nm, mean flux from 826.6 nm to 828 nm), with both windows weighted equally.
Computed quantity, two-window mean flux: 19.5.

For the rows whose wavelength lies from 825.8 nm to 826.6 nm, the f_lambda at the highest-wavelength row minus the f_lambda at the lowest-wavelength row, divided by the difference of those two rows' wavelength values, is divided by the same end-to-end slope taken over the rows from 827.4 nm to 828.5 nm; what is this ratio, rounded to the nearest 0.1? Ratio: 0.7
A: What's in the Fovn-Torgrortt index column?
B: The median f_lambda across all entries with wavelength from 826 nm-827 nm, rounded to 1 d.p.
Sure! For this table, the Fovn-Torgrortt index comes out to 19.2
